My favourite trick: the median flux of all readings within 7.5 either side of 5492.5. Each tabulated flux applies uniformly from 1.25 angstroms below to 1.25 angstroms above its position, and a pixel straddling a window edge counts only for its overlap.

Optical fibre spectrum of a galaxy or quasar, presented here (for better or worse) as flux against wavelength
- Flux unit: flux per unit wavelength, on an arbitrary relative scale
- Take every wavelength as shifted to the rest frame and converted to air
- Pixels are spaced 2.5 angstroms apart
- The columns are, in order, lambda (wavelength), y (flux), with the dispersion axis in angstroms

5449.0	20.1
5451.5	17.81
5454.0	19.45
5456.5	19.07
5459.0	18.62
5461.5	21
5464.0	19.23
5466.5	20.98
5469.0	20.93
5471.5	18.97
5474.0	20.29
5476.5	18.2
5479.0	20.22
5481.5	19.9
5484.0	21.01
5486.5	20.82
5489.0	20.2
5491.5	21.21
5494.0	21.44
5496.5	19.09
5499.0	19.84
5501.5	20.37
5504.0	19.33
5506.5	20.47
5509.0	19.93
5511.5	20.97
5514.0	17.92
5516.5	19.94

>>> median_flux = 20.5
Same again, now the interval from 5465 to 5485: 20.3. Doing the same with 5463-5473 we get 20.1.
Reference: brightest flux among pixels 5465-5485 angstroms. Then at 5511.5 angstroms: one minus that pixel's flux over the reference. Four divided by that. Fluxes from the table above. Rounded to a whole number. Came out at 2101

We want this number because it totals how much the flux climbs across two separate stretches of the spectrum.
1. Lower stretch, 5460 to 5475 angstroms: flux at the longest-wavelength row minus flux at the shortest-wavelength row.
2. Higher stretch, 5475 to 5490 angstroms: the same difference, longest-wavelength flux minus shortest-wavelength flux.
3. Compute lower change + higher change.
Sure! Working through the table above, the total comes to 1.3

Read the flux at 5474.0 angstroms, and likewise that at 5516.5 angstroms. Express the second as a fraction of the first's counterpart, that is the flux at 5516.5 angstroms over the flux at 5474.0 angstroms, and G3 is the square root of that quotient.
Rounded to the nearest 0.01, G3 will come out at 0.99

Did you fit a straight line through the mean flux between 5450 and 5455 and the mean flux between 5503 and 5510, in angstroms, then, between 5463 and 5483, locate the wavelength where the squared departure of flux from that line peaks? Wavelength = 5466.5 angstroms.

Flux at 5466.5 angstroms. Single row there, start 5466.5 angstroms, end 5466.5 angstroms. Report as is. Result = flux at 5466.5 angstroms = 20.98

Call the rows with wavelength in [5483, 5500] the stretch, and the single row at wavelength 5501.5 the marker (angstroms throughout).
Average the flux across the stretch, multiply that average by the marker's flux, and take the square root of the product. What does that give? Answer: 20.4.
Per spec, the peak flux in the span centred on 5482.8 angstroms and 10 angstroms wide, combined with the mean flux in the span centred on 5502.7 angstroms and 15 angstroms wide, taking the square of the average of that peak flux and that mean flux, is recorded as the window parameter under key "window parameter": 417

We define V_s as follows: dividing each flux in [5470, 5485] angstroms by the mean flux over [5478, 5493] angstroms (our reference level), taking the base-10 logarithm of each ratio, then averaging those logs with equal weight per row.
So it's -0.018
